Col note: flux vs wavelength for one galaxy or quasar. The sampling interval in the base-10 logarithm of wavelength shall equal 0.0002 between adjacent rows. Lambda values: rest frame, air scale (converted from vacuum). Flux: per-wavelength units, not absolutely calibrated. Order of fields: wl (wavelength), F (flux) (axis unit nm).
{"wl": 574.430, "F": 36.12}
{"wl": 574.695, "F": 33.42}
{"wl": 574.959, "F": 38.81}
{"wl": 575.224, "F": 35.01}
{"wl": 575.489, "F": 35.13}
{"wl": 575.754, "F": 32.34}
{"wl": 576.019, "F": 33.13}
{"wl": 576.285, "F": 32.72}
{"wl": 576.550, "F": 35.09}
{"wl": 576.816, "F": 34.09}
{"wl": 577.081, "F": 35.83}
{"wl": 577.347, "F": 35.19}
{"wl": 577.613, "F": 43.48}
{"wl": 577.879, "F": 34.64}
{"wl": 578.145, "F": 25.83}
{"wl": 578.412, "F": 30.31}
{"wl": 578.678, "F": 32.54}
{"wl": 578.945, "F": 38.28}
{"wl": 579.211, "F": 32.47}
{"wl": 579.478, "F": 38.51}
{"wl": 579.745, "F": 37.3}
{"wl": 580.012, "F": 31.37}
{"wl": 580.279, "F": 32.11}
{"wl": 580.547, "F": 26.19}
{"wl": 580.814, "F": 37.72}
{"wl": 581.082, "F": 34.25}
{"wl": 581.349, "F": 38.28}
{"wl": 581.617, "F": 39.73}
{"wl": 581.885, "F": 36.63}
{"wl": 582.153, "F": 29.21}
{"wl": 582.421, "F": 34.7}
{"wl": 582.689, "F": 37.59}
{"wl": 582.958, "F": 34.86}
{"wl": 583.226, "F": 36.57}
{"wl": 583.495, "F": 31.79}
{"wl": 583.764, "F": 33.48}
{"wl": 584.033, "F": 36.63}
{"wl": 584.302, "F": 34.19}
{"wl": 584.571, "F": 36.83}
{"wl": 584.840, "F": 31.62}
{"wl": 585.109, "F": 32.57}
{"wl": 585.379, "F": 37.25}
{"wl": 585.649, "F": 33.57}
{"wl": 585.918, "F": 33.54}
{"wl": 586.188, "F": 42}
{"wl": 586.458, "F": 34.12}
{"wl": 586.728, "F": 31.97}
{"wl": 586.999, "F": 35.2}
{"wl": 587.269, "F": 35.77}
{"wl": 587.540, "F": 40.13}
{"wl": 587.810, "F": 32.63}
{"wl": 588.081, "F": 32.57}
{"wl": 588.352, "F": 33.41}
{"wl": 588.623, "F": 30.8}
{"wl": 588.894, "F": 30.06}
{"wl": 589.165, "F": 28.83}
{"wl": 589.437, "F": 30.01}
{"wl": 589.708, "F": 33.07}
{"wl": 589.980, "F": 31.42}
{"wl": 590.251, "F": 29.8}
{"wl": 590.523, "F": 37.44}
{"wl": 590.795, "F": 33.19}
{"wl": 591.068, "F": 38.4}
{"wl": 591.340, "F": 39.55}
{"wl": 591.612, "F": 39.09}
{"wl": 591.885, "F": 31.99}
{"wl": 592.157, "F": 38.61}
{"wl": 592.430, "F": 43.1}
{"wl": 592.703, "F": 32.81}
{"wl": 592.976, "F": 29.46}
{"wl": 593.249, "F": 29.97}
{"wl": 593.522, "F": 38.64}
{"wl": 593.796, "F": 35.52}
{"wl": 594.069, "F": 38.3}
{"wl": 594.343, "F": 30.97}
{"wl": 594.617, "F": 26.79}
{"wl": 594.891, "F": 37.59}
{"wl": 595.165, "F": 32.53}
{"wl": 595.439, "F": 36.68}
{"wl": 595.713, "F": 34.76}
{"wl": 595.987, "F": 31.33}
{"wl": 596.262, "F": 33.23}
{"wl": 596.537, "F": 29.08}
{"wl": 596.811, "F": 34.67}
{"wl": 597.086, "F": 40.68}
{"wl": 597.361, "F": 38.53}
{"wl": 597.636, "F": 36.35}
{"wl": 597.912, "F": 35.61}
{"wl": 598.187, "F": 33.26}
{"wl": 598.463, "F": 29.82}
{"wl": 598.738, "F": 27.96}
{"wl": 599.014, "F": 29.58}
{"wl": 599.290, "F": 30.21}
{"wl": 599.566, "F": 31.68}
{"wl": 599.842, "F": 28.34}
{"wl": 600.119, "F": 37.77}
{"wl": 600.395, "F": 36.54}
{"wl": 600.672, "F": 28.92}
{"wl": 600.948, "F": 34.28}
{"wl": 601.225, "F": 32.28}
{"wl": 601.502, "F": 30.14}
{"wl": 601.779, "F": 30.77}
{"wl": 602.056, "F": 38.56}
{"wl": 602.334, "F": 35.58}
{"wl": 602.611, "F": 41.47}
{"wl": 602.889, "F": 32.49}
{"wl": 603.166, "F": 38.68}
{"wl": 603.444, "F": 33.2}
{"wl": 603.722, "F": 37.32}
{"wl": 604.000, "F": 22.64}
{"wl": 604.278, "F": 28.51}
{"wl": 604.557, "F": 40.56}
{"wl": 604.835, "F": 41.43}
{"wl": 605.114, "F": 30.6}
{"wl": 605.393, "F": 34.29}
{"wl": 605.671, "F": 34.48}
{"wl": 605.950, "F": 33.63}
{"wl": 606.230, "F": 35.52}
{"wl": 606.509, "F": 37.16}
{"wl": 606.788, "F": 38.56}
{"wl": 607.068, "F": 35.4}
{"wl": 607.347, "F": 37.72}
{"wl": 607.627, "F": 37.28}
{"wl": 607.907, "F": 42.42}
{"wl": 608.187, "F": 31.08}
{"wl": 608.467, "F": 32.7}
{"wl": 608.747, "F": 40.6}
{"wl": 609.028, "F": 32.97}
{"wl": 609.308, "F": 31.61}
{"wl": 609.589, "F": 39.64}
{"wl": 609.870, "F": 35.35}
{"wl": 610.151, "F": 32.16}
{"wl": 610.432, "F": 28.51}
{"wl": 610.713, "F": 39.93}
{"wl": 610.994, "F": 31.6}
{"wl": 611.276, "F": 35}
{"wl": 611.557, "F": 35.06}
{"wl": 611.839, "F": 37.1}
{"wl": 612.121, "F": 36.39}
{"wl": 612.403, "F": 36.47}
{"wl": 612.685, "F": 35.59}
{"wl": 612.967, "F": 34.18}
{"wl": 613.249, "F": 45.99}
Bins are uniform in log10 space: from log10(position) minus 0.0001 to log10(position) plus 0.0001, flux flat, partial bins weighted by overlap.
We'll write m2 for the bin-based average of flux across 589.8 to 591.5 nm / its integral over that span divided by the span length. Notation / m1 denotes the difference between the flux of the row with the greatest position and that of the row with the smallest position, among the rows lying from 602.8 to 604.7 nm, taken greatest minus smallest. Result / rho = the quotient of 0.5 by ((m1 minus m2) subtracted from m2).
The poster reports 0.0081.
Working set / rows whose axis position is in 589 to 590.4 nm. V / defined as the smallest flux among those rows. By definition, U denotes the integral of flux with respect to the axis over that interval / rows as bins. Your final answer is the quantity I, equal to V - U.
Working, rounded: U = 43.0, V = 28.83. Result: -14.1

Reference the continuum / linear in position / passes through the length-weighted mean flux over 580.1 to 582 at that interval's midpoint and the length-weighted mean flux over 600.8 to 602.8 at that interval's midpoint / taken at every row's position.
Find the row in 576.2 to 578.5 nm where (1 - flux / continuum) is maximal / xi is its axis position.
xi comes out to 578.145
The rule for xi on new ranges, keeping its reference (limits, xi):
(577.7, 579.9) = 578.145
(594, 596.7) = 594.617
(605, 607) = 605.114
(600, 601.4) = 600.672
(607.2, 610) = 608.187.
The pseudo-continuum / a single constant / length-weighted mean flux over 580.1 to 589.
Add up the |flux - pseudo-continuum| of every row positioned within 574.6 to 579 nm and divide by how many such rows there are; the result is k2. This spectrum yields 2.5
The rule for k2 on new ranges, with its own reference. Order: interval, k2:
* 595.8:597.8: 3.2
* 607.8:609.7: 4.1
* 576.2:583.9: 2.9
